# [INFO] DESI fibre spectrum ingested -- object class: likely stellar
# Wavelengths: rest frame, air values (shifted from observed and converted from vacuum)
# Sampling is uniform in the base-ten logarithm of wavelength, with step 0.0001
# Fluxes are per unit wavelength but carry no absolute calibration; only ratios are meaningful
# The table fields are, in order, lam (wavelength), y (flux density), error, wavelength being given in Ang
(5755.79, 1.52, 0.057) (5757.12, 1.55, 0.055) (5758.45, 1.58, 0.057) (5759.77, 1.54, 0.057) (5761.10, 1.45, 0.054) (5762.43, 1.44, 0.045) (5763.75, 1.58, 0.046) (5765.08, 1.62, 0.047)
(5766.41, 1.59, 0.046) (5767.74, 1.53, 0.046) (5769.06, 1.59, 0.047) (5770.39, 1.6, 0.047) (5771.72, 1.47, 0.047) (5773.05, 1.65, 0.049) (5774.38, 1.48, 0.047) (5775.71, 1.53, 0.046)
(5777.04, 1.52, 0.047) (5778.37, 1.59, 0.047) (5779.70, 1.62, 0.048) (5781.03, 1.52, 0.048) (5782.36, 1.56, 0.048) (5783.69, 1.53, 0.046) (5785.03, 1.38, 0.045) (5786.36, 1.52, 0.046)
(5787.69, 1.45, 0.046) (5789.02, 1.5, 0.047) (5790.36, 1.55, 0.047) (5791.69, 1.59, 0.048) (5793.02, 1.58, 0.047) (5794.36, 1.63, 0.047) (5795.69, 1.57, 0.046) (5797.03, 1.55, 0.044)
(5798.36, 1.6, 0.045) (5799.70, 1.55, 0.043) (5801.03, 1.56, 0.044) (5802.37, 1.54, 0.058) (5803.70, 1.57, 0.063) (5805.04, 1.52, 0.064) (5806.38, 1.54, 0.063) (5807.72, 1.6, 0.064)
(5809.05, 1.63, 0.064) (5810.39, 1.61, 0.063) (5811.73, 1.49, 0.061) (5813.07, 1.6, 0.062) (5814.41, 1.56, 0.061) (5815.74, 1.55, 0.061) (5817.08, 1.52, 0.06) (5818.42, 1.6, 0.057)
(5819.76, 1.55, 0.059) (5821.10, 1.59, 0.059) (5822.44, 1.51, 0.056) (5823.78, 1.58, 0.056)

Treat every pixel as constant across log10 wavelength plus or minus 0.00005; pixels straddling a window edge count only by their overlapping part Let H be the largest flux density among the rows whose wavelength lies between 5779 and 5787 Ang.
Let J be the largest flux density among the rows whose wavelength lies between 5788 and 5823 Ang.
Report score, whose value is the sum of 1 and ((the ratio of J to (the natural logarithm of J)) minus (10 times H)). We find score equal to -11.9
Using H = 1.62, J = 1.63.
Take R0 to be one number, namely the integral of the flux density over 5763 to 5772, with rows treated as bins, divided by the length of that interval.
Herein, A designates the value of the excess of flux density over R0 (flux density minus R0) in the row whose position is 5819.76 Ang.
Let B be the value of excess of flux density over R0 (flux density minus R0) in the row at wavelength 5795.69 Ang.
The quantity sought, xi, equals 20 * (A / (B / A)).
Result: -4.2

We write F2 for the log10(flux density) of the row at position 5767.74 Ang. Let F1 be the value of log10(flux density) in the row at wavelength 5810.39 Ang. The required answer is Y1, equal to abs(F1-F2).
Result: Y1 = 0.02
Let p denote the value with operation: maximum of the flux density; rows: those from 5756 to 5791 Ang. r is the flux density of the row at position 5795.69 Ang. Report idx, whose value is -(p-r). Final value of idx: -0.08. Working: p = 1.65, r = 1.57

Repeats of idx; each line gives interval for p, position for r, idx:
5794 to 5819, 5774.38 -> -0.15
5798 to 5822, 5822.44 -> -0.12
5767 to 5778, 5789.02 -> -0.15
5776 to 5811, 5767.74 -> -0.10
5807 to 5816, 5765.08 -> -0.01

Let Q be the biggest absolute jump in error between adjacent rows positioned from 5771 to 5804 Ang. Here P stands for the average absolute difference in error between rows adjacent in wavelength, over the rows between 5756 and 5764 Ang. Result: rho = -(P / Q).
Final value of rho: -0.2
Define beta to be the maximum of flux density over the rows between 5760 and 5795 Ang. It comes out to 1.65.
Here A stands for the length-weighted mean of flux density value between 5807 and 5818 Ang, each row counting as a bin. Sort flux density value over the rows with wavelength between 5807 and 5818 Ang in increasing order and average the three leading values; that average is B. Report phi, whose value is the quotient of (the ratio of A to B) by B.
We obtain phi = 0.680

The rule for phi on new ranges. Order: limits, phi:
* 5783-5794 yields 0.727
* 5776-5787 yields 0.705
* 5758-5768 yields 0.710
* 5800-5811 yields 0.668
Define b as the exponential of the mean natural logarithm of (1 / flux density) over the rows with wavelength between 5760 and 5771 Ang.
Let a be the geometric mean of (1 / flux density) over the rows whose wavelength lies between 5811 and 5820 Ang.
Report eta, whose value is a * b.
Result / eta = 0.416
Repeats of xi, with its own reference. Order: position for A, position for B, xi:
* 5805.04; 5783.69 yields -1.3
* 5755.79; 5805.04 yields -1.0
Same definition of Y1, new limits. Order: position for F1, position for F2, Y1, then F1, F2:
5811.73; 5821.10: 0.03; 0.173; 0.201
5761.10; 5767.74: 0.02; 0.161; 0.185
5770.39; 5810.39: 0.00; 0.204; 0.207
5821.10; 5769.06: 0.00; 0.201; 0.201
